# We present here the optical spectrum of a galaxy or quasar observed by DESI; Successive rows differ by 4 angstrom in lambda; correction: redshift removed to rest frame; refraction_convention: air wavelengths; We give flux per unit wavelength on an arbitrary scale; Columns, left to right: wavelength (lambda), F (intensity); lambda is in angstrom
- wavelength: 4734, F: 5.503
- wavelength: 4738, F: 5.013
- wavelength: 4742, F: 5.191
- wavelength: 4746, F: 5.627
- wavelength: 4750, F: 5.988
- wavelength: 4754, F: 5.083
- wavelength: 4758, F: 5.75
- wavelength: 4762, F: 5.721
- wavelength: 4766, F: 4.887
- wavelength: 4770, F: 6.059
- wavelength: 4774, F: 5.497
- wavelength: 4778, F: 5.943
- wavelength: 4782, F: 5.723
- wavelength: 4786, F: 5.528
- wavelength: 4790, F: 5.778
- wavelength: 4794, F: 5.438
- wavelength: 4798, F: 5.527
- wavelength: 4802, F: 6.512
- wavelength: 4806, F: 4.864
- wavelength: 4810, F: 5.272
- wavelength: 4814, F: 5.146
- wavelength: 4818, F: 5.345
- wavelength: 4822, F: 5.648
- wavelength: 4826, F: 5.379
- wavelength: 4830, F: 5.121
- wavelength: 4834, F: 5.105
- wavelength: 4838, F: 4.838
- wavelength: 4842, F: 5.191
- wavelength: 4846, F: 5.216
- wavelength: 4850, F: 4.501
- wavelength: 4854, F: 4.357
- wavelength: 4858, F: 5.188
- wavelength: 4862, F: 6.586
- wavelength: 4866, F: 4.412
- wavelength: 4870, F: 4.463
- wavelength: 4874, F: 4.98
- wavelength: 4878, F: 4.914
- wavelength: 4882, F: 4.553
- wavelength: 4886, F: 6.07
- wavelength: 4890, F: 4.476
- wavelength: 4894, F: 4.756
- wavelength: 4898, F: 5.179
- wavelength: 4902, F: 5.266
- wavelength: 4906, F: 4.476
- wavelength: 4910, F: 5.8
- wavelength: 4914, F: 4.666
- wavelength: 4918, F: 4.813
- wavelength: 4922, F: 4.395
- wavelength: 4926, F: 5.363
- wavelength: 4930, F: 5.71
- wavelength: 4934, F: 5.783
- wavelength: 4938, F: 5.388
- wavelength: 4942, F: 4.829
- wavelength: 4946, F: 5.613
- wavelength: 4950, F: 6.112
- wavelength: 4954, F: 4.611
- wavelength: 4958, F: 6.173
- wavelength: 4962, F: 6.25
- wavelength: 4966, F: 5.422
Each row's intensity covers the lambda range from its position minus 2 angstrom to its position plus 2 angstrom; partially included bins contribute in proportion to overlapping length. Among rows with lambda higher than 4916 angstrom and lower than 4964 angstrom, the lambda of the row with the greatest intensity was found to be 4962 angstrom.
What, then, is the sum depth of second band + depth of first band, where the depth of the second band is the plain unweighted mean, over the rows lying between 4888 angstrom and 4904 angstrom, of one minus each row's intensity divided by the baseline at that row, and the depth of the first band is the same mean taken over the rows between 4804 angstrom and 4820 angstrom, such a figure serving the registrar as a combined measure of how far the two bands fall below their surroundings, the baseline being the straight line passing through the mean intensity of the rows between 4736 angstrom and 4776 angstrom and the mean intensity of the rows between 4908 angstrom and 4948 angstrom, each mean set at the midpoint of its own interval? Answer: 0.114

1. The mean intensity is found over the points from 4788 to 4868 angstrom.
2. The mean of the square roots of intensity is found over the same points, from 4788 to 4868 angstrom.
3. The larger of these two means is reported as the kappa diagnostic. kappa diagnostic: 5.3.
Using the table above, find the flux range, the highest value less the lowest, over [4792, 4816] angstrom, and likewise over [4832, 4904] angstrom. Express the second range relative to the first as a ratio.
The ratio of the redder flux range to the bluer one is 1.4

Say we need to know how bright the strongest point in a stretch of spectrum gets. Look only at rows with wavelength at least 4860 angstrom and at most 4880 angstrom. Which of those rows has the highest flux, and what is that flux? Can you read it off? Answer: 6.586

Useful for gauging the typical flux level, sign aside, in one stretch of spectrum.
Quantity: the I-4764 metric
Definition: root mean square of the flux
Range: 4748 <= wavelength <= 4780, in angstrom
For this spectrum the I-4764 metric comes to 5.63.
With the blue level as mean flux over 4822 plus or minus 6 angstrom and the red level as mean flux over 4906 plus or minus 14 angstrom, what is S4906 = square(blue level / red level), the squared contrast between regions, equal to 1.19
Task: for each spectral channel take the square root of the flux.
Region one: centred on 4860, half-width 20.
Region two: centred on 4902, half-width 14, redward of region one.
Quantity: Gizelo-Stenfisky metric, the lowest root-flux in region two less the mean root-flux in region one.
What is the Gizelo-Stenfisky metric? -0.11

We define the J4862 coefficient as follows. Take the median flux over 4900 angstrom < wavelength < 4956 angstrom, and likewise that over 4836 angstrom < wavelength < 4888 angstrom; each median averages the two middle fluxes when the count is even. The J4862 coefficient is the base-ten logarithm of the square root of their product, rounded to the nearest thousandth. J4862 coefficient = 0.708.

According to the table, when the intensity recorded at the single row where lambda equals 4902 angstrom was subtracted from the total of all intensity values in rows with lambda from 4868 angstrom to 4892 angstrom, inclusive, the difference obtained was 24.2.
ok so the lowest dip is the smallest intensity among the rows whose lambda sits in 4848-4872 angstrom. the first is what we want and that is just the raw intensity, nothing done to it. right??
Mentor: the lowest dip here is 4.357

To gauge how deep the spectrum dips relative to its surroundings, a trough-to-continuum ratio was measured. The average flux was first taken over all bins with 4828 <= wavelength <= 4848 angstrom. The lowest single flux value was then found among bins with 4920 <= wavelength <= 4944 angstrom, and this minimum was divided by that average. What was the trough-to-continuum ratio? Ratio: 0.86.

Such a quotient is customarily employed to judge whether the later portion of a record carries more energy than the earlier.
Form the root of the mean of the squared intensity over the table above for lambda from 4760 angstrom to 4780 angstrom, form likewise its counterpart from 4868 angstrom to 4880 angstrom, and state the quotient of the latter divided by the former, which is 0.85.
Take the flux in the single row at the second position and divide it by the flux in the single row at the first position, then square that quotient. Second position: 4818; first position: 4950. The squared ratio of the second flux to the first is 0.76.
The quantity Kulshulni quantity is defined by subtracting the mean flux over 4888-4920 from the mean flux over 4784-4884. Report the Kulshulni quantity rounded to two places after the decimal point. 0.27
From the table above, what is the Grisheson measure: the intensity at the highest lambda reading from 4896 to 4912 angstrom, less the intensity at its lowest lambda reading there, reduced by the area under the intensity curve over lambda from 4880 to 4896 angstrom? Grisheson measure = -79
